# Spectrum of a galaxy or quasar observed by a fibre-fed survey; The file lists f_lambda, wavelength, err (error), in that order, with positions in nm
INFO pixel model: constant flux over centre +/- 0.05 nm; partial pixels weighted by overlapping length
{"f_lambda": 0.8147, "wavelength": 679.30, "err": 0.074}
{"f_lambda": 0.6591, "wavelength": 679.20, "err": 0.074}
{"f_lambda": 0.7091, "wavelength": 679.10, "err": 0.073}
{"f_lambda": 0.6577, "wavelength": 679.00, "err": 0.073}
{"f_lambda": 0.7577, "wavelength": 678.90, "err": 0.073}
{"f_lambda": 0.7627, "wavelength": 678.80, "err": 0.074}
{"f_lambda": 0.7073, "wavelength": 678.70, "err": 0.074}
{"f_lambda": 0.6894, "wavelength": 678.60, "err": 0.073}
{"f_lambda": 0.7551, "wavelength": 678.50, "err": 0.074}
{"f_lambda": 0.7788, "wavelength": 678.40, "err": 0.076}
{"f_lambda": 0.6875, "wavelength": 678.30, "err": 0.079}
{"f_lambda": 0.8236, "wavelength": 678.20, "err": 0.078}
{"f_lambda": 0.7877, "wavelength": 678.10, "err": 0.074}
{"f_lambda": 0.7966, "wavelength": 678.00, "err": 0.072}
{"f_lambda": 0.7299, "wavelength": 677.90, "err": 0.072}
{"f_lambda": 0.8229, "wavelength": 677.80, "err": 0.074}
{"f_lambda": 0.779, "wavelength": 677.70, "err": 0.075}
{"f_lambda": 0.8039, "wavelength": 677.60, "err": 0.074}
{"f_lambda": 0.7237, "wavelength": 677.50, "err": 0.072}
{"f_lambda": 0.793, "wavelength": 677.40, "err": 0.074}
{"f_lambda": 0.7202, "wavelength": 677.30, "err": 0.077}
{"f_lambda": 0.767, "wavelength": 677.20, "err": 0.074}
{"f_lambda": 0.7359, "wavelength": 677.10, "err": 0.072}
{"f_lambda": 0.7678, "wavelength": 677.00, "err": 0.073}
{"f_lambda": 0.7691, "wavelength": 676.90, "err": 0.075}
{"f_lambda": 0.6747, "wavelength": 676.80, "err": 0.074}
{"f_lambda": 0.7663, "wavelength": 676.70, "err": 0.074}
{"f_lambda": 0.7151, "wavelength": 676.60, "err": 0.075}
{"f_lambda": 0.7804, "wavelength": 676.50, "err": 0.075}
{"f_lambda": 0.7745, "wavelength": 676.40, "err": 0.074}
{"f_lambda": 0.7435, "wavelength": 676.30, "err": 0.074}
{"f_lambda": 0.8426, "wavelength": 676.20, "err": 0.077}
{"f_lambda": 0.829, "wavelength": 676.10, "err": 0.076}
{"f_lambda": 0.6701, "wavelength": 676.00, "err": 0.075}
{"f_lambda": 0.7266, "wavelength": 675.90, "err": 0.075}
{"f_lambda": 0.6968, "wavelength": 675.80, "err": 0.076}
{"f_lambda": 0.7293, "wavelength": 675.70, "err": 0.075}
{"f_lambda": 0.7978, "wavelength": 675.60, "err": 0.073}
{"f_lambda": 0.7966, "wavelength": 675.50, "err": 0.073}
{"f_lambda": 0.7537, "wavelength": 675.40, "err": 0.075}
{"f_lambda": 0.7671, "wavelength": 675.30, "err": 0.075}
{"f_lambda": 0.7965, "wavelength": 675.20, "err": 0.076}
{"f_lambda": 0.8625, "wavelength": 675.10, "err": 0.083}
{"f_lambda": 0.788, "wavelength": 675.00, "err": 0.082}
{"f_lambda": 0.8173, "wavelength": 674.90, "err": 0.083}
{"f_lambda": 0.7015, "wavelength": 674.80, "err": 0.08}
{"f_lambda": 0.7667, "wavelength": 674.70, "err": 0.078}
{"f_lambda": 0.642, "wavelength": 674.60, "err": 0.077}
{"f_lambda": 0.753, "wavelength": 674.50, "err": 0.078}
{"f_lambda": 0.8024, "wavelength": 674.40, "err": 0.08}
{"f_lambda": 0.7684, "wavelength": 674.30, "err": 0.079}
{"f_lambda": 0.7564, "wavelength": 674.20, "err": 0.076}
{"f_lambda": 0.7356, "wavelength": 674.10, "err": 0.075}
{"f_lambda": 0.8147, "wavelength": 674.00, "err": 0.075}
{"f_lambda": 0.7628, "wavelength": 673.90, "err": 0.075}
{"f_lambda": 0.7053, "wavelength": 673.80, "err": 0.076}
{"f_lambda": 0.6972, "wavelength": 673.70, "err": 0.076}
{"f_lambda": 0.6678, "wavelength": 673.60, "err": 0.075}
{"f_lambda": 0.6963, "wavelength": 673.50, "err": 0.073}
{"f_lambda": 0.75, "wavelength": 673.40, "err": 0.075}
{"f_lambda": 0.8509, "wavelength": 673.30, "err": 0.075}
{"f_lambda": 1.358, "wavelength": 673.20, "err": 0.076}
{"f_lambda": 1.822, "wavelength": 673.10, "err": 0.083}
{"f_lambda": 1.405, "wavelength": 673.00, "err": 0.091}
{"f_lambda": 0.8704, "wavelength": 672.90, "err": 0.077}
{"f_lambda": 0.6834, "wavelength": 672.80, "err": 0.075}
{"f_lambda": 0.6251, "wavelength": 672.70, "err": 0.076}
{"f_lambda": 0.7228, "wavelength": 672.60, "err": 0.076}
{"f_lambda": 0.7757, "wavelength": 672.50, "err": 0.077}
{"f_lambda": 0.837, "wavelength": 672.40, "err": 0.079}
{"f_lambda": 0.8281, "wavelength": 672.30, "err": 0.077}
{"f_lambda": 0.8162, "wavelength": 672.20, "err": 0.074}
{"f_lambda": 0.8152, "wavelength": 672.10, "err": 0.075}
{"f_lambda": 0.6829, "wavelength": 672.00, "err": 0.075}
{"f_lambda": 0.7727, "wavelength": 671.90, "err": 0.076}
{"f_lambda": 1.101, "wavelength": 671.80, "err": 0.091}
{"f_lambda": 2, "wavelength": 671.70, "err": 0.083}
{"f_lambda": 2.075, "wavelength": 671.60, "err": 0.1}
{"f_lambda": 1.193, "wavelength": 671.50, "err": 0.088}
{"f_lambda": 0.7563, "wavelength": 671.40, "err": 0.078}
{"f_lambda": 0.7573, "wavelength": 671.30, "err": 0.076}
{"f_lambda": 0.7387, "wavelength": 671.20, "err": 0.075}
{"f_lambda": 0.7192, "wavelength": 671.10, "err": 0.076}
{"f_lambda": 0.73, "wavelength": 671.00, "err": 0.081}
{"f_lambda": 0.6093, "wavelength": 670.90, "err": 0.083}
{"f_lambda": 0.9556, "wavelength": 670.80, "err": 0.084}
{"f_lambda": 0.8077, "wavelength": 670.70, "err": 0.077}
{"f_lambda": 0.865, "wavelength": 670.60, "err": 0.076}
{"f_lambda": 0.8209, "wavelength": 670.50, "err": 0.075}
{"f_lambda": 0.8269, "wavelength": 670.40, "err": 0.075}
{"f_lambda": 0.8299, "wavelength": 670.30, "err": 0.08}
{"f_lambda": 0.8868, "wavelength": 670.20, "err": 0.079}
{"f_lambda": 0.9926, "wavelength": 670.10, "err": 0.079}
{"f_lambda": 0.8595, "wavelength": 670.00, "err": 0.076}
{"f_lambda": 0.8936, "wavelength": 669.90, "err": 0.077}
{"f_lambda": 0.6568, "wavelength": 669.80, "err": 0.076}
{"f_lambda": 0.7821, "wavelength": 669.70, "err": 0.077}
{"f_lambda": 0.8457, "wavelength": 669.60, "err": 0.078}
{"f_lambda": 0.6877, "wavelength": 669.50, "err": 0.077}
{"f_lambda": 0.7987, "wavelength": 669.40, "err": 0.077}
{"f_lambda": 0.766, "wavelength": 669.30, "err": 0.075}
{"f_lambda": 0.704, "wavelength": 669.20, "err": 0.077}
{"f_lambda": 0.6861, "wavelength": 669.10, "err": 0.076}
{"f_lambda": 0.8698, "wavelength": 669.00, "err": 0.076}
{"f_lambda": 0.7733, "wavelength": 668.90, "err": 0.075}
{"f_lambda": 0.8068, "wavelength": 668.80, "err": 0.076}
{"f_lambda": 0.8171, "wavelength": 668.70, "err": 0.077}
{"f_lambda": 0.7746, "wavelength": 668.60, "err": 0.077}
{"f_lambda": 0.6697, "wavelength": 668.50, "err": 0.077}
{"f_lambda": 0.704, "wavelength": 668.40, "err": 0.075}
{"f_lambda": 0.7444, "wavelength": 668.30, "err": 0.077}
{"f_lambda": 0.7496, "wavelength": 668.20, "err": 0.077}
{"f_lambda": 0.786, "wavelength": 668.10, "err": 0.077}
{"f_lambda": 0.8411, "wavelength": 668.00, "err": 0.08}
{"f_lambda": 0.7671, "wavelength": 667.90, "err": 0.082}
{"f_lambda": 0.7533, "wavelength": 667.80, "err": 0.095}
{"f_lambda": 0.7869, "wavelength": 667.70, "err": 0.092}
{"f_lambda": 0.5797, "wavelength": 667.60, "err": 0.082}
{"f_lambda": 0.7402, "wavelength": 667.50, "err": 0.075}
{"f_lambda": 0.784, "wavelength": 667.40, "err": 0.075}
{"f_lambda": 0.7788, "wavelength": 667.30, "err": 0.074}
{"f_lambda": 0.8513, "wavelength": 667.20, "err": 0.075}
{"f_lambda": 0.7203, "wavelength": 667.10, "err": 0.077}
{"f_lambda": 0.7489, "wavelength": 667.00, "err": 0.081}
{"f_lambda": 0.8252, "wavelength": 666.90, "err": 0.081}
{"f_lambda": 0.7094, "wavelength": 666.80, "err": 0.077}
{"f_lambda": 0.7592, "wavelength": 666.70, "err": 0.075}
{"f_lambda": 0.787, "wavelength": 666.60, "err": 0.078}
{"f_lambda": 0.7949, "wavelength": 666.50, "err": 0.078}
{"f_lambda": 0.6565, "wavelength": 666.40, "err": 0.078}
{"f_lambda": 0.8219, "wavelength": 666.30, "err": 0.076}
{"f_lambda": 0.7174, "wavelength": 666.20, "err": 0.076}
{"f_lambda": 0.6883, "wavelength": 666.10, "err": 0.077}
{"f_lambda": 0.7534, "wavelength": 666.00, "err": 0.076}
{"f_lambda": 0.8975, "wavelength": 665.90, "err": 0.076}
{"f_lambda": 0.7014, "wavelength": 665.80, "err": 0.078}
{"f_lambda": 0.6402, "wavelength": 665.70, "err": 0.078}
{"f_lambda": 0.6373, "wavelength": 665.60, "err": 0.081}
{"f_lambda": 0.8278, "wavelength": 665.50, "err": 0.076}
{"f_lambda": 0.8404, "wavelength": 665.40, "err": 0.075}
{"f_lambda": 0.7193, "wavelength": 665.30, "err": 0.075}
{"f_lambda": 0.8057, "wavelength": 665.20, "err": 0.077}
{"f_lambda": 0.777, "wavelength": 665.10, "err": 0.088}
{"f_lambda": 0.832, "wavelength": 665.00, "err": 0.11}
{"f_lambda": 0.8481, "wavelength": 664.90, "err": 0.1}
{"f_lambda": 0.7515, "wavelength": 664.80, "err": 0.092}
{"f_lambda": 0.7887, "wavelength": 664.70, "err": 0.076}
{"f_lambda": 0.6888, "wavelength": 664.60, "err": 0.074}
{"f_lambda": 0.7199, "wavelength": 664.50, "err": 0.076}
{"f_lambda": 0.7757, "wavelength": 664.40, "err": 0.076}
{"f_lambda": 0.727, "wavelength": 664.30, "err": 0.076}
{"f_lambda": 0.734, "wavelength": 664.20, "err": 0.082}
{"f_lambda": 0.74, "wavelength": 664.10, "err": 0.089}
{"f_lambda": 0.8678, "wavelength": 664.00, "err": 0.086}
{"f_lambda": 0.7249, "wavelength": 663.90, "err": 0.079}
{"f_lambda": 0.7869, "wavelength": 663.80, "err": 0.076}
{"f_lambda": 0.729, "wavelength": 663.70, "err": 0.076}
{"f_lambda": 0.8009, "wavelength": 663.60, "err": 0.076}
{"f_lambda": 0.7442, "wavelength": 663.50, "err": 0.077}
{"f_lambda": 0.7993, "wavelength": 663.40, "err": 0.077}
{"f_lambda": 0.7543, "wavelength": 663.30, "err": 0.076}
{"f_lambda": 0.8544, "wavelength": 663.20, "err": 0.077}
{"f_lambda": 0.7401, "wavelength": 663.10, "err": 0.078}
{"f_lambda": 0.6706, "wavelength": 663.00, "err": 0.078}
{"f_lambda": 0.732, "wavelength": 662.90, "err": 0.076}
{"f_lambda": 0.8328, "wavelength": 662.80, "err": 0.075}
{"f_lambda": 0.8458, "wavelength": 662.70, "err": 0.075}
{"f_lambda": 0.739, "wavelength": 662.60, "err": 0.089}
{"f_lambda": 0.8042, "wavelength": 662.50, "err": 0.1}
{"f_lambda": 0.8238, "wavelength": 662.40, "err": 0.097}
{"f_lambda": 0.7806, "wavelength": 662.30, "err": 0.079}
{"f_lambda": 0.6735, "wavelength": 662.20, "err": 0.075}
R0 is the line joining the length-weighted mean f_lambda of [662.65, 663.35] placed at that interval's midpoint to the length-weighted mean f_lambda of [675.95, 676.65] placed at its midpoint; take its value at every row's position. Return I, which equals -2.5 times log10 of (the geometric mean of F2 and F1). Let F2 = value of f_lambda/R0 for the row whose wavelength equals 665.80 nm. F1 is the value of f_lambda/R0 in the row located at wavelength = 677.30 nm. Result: 0.09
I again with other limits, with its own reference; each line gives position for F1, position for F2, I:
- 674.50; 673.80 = 0.06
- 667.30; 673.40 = 0.01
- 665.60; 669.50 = 0.17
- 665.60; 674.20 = 0.11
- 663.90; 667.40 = 0.03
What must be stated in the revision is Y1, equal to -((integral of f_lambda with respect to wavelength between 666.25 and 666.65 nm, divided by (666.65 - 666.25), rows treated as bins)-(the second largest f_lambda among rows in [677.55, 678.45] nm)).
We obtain 0.06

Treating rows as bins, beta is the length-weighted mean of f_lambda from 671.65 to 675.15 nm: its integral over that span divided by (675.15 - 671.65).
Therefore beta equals 0.870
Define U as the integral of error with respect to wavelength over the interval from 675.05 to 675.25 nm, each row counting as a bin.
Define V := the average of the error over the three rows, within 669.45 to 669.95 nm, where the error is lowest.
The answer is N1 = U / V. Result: 0.21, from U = 0.02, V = 0.0767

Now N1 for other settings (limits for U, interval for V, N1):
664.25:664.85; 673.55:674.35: 0.63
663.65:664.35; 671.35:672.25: 0.76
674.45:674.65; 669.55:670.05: 0.20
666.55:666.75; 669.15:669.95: 0.20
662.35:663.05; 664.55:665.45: 0.79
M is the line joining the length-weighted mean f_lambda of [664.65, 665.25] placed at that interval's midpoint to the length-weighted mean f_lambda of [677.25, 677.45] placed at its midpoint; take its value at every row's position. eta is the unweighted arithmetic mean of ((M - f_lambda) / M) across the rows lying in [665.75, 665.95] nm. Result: 0.00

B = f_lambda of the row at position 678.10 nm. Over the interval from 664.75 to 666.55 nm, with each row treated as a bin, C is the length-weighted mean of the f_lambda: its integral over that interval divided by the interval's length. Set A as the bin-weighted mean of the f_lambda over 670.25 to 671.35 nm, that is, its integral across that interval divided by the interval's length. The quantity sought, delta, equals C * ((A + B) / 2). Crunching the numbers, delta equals 0.600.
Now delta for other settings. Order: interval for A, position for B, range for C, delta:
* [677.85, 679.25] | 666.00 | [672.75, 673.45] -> 0.823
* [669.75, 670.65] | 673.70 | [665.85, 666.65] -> 0.591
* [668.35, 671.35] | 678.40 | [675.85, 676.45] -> 0.599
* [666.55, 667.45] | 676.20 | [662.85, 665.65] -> 0.618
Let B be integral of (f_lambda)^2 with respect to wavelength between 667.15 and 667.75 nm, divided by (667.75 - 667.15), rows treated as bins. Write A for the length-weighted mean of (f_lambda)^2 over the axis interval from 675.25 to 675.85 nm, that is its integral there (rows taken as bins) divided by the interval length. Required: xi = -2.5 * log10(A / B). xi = 0.0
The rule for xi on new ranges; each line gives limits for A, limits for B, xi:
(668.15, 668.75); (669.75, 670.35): 0.3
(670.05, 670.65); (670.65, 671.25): -0.3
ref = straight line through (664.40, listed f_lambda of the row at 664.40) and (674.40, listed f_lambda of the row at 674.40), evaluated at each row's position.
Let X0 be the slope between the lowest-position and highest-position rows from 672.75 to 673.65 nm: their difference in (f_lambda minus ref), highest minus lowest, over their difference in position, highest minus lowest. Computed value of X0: -0.02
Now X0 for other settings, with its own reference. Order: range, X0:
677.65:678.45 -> 0.00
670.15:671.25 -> -0.15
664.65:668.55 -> -0.03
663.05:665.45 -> 0.04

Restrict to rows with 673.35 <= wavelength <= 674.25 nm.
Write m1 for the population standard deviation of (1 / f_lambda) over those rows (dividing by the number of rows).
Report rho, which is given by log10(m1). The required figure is -1.11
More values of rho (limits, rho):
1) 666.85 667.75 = -0.82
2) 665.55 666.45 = -0.83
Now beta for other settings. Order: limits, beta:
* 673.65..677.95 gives 0.759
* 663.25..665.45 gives 0.771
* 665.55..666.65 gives 0.736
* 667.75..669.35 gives 0.763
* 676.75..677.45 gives 0.747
